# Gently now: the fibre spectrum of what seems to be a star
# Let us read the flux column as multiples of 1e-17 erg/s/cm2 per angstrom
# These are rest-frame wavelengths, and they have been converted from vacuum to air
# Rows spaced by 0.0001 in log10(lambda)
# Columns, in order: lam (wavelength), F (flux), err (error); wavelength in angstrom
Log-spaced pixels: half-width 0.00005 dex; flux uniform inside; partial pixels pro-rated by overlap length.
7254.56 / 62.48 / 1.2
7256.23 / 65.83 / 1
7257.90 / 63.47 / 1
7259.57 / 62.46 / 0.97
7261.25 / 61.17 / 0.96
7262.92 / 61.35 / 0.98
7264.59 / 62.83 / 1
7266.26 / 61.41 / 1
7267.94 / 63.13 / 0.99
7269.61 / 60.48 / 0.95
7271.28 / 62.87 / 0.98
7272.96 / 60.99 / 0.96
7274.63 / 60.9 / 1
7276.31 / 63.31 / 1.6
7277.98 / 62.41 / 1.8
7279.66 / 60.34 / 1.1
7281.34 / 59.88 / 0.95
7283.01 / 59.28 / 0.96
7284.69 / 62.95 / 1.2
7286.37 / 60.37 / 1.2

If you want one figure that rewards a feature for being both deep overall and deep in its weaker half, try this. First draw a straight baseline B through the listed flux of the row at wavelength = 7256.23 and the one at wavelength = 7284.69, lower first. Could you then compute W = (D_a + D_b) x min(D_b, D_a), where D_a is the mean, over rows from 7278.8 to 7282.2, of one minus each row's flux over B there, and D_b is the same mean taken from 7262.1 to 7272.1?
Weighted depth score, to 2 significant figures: 0.0039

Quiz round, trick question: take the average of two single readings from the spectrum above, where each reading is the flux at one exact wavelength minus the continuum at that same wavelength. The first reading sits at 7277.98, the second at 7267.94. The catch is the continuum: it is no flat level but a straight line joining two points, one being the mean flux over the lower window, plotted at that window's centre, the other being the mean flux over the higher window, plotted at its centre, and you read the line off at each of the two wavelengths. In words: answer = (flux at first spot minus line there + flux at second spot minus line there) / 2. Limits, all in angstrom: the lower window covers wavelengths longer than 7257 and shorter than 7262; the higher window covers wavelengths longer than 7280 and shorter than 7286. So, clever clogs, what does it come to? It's 1.4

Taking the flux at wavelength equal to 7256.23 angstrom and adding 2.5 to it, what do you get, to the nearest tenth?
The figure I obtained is 68.3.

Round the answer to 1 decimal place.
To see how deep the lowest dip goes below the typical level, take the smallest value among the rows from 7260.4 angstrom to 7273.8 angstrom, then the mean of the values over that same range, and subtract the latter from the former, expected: -1.3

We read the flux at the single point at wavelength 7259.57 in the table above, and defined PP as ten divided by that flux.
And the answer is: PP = 0.160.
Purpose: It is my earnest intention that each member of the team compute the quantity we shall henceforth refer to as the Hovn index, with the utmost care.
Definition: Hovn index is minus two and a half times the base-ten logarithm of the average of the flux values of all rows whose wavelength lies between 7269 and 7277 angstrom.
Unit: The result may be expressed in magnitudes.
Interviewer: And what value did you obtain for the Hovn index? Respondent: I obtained -4.48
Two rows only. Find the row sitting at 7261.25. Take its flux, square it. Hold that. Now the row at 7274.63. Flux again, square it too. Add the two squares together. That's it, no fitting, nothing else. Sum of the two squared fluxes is 7451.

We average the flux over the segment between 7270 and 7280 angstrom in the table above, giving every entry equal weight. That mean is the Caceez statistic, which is 61.8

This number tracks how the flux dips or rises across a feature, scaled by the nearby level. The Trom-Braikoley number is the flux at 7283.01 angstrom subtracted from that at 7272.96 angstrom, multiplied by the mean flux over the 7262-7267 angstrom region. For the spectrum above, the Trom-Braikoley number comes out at 106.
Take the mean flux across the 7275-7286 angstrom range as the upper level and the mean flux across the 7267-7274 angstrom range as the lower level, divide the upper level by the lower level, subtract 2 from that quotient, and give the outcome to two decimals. -1.01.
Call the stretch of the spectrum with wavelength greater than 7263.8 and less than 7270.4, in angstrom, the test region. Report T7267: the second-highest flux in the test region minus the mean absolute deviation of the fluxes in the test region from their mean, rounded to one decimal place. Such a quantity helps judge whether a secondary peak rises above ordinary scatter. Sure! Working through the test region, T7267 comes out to 61.8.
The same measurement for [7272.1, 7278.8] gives 61.5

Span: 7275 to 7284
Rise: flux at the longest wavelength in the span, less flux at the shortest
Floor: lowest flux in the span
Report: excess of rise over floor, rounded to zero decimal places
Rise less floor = -63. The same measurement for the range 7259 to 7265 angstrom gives -61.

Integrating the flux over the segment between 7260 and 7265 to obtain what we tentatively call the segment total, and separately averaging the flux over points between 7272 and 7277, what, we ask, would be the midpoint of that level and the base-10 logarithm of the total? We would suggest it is 32.1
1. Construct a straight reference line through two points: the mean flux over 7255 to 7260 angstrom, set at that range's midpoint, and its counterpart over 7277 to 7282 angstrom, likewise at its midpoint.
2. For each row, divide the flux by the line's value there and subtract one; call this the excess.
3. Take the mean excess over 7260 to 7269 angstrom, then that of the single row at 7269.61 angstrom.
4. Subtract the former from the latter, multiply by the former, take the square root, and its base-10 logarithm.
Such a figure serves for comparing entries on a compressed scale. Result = -1.84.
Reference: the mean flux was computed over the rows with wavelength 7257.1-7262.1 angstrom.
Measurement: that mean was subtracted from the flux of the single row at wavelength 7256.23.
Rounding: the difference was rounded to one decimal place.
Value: 3.5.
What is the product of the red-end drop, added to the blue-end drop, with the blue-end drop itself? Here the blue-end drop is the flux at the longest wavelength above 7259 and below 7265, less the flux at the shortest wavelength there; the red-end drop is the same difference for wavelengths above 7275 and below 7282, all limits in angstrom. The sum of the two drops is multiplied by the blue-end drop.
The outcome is -1.1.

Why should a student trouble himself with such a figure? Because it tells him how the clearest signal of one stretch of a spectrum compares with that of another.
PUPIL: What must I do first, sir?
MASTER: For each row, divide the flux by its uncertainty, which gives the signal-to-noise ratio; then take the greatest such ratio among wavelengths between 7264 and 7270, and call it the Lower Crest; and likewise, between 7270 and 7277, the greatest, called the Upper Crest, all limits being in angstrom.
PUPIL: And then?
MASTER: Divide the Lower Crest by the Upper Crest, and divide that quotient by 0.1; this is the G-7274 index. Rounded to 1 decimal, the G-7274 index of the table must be 9.9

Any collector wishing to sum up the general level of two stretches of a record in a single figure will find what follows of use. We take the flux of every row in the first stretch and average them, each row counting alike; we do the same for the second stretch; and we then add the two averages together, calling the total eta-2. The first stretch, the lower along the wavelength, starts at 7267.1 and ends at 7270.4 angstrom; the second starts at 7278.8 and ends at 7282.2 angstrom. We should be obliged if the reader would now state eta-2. 122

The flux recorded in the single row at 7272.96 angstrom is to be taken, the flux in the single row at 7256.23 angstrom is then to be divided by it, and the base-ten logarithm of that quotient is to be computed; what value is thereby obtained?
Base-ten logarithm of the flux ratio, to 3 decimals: 0.033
